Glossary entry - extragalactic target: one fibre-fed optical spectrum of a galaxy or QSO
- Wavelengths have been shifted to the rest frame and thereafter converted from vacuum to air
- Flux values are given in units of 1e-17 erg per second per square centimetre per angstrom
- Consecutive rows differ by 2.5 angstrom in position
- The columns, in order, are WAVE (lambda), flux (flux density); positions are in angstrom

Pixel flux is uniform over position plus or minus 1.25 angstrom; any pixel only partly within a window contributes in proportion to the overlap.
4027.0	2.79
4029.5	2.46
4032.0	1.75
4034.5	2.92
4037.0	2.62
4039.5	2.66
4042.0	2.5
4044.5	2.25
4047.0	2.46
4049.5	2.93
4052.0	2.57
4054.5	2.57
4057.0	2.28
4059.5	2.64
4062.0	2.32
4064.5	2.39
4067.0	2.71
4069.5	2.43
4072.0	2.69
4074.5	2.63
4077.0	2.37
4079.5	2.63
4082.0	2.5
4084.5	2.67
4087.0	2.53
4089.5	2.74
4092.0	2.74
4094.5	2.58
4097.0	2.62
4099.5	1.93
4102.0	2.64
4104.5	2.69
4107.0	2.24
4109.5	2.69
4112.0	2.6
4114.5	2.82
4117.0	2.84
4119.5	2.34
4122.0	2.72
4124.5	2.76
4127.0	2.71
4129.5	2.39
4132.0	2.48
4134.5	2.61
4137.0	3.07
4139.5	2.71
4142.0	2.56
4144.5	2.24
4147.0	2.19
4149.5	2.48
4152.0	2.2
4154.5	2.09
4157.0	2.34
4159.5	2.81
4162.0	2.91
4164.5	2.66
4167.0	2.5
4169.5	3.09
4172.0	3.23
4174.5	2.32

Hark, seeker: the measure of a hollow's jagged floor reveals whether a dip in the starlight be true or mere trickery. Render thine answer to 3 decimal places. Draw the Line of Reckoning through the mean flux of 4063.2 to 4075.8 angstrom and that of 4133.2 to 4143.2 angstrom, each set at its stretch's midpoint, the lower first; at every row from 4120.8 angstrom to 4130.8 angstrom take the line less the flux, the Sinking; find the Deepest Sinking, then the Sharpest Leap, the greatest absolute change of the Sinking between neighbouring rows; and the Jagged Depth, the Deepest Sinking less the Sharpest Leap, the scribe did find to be 0.000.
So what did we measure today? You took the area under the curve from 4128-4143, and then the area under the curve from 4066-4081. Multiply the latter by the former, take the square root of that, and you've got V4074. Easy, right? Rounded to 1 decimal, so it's 39.1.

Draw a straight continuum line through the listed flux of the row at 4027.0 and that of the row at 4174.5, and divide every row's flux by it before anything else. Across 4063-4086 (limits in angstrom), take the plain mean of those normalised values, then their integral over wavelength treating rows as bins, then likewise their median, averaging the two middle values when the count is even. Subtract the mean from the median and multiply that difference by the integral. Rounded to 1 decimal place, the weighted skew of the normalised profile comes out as 0.6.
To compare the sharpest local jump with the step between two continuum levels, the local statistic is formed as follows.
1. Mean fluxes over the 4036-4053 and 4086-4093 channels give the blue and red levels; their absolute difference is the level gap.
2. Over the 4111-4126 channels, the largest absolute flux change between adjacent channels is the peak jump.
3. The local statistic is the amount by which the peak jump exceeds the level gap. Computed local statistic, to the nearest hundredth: 0.40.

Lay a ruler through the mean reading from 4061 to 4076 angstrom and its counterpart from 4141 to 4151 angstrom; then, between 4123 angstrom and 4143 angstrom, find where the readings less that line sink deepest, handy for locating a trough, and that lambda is 4129.5 angstrom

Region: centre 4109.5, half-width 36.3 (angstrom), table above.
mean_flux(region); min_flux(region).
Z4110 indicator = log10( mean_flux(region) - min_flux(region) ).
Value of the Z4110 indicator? -0.18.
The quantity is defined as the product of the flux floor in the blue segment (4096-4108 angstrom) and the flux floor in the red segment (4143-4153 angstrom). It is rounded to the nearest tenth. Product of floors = 4.2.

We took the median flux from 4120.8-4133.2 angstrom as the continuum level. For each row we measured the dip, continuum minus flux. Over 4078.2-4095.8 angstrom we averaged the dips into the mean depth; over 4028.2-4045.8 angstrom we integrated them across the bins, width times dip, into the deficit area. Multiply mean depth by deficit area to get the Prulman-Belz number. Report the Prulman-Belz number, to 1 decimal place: 0.4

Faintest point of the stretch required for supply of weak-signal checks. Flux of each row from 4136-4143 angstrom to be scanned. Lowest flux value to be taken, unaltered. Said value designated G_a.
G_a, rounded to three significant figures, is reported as 2.56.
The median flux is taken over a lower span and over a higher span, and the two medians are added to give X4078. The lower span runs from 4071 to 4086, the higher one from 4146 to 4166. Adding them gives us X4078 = 5.04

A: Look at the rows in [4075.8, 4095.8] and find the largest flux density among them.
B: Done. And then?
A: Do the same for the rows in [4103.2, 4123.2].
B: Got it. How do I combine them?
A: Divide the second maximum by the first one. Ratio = 1.04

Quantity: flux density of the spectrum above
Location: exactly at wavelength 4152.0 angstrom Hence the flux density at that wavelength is 2.2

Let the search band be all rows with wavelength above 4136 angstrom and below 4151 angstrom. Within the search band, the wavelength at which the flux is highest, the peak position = 4137.0 angstrom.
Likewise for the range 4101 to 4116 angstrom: 4114.5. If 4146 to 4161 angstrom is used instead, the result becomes 4159.5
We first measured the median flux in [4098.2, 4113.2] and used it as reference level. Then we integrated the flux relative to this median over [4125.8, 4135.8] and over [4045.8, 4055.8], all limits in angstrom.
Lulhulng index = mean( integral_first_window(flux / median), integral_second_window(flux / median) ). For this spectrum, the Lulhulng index 9.9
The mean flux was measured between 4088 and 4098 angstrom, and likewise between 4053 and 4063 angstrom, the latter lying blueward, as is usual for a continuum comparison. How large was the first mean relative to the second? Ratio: 1.09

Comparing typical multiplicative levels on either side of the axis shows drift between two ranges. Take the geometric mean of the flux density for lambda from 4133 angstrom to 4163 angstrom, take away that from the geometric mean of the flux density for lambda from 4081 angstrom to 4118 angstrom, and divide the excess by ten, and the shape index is 0.0078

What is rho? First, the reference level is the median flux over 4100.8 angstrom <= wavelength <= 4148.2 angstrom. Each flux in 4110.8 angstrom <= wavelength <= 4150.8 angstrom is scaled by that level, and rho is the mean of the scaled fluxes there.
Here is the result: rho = 0.983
